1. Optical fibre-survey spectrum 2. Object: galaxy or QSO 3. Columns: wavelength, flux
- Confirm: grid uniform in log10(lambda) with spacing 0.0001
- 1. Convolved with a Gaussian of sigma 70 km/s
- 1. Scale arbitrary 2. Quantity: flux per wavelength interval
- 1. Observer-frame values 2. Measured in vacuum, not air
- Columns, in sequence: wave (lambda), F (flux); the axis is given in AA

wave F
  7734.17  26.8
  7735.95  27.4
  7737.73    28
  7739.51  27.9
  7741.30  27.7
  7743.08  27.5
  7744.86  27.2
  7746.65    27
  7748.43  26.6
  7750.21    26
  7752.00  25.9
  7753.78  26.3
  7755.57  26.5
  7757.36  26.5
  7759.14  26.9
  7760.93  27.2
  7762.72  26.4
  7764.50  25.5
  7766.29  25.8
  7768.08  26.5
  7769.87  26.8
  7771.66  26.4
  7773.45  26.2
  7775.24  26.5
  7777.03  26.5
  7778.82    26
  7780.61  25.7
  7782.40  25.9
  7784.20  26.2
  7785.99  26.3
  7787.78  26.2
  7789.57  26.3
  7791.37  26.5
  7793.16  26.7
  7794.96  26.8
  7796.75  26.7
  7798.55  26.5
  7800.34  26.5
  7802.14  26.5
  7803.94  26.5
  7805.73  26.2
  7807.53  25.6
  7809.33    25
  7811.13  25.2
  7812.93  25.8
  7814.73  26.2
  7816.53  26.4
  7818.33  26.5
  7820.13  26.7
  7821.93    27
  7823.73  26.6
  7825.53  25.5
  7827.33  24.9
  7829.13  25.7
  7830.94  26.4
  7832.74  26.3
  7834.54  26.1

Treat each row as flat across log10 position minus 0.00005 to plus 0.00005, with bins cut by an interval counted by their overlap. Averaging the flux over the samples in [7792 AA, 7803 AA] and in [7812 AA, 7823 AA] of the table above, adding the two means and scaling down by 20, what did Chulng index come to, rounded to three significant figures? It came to 2.65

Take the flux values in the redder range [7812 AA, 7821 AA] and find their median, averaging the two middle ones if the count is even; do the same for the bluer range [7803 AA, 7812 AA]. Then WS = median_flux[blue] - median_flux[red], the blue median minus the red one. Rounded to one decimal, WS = -0.8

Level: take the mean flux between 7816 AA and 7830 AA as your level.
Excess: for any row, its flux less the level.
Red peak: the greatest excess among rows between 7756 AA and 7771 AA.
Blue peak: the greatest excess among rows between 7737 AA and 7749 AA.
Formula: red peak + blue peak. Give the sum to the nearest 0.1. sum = 2.9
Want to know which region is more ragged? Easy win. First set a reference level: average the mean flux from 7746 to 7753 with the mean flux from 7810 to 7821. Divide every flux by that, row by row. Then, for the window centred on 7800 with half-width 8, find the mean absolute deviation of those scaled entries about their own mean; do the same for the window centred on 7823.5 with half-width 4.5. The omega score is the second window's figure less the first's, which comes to 0.019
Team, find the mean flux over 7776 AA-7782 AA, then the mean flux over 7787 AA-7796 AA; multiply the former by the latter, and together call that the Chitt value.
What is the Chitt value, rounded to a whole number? 691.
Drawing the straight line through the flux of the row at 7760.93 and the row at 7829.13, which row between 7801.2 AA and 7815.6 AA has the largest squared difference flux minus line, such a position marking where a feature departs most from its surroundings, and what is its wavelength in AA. 7809.33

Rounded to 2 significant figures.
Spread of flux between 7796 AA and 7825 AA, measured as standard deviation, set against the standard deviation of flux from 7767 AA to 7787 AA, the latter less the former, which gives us -0.24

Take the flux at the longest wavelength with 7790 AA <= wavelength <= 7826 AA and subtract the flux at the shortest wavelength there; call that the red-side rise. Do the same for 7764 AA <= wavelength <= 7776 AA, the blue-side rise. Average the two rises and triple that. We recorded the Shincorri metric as 0.0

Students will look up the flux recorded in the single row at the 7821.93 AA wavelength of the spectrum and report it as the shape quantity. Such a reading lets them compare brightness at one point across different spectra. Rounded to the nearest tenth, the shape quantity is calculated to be 27.0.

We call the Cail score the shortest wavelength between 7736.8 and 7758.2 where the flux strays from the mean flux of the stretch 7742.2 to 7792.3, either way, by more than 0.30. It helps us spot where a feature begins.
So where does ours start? 7737.73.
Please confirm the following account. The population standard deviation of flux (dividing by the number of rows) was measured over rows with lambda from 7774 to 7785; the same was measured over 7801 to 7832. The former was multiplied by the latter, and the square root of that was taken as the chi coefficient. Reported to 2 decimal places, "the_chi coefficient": 0.43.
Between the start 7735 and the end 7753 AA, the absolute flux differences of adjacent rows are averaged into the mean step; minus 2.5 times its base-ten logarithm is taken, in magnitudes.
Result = 1.31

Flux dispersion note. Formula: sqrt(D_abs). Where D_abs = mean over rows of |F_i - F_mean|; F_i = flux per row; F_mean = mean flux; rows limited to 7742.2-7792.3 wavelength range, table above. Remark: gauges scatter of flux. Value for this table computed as 0.59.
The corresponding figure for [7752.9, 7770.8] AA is 0.59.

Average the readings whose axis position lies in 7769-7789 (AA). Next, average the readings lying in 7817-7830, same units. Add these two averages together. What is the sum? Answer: 52.4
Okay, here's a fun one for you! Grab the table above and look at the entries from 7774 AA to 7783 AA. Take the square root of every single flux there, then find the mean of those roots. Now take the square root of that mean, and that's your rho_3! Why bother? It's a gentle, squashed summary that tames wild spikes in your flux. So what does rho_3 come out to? 2.261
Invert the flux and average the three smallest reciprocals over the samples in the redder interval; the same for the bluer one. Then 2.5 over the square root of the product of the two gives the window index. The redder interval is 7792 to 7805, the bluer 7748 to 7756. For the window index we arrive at 66.5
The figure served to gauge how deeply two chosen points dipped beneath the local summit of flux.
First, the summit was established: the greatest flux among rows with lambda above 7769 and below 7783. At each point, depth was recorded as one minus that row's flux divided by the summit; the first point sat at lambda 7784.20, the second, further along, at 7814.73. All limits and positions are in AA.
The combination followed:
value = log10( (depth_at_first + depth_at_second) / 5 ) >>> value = -2.0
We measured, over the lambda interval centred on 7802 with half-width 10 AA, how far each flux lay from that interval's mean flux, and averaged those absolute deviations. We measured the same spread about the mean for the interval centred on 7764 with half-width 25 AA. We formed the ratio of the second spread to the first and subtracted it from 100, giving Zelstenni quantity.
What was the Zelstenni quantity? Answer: 99.1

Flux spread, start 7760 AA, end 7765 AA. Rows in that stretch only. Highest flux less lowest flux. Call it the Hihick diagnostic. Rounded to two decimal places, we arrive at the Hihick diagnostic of 1.70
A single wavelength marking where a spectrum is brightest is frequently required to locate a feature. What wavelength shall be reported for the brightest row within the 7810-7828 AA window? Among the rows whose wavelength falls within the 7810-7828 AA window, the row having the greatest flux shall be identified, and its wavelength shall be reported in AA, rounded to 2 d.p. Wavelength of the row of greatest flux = 7821.93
